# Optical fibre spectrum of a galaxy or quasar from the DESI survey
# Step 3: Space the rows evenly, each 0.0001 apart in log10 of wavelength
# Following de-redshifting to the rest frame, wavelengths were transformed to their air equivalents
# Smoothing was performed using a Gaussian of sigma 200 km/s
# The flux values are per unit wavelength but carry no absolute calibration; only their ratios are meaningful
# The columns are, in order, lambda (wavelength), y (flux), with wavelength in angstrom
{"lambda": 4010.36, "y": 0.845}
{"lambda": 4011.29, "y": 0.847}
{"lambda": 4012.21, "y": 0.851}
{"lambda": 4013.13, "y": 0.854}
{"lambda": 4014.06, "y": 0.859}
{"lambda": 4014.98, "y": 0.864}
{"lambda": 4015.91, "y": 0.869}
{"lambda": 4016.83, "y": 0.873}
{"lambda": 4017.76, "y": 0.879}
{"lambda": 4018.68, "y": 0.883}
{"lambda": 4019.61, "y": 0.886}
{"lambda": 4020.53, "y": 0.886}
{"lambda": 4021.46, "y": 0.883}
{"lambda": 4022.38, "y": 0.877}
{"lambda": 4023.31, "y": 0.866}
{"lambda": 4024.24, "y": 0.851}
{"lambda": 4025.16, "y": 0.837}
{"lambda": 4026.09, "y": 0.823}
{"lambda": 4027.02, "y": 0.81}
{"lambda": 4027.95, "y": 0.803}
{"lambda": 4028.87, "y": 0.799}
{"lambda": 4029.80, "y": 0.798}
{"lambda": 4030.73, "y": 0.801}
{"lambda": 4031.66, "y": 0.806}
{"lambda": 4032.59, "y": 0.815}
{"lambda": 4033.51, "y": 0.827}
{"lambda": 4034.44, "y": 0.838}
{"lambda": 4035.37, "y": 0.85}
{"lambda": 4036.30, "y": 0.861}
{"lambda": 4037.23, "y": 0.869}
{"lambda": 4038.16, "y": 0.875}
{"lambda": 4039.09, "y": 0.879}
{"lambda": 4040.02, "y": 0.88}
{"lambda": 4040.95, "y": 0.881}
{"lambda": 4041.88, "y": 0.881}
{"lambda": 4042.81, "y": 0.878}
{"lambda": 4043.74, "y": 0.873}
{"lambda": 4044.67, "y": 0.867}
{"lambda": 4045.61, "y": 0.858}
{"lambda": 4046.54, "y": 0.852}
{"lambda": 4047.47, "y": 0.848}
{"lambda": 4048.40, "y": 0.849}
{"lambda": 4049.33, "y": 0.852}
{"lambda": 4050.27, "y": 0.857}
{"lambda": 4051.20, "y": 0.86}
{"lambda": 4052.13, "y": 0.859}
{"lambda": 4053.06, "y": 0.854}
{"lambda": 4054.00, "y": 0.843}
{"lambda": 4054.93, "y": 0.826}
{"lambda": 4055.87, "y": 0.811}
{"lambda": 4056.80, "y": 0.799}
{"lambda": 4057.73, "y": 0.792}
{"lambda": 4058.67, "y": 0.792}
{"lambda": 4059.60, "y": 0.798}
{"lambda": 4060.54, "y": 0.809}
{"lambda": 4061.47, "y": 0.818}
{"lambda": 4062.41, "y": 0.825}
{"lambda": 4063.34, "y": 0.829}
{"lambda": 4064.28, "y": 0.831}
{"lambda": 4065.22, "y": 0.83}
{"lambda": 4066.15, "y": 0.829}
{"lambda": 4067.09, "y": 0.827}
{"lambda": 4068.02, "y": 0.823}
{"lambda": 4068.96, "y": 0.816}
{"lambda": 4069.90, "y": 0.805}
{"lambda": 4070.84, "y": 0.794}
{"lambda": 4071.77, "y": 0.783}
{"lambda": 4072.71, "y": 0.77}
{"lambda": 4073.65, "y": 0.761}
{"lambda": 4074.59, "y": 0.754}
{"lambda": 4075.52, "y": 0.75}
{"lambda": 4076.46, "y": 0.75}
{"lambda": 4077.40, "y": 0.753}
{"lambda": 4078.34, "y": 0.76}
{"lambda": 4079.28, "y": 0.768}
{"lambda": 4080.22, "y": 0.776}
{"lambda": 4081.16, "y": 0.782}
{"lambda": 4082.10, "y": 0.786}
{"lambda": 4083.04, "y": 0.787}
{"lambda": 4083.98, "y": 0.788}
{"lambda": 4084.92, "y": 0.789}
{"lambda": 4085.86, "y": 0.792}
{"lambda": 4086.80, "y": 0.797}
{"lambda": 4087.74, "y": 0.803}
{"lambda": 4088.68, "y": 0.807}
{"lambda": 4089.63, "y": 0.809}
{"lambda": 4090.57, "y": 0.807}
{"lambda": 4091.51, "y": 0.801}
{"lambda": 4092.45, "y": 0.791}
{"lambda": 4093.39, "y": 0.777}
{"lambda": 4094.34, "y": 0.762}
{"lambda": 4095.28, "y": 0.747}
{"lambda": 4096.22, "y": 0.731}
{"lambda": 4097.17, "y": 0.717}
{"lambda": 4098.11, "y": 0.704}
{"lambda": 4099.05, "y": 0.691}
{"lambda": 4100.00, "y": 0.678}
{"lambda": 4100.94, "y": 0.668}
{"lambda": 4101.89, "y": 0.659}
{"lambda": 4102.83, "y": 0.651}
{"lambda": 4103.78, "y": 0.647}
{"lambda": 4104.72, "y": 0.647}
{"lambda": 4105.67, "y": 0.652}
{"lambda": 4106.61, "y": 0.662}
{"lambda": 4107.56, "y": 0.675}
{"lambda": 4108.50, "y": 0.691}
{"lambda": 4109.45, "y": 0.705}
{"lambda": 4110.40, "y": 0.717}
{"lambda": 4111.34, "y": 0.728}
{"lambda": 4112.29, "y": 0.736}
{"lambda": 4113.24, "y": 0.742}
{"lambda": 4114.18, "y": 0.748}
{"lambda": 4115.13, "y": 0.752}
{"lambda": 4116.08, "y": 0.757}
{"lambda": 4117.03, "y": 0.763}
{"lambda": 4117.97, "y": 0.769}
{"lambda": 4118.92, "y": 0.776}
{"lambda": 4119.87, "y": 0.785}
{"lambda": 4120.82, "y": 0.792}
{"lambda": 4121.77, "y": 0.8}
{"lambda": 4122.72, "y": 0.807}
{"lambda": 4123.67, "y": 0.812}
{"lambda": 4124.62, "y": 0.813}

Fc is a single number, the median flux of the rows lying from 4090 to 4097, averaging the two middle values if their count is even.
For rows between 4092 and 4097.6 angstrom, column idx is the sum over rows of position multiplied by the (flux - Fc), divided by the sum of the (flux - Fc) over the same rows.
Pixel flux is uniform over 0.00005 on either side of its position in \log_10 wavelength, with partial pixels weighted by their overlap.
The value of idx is 4096.6 angstrom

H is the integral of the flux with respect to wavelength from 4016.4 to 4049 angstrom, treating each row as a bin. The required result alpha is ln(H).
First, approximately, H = 27.8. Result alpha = 3.32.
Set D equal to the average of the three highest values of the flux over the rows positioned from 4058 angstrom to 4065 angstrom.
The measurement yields 0.83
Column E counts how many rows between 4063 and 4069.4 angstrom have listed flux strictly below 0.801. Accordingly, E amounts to 0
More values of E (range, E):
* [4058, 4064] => 2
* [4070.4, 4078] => 8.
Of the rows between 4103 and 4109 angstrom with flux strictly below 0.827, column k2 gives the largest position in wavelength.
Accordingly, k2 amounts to 4108.50 angstrom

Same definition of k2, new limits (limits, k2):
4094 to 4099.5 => 4099.05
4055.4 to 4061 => 4060.54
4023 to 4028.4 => 4027.95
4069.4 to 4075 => 4074.59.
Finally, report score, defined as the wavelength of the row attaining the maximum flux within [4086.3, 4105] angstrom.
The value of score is 4089.63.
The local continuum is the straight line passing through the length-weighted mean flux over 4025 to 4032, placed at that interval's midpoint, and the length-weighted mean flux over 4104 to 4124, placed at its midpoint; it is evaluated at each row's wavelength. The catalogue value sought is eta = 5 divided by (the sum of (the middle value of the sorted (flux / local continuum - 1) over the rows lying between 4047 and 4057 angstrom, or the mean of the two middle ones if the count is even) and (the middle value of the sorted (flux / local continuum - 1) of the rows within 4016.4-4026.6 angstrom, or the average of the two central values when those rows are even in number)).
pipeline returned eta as 33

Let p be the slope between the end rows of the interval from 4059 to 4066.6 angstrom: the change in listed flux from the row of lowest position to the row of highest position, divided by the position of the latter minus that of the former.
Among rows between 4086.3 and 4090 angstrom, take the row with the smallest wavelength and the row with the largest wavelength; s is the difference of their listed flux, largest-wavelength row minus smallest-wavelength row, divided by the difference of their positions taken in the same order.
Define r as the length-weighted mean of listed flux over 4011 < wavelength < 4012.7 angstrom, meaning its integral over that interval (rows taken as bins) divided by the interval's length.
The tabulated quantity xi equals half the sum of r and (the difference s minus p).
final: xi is 0.426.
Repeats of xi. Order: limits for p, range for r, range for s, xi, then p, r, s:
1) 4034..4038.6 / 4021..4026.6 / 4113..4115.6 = 0.426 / 0.010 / 0.856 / 0.005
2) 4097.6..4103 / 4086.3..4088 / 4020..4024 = 0.402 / -0.011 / 0.800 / -0.007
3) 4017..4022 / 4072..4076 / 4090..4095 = 0.374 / 0.001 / 0.760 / -0.012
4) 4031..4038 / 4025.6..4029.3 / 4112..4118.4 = 0.402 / 0.011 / 0.809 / 0.006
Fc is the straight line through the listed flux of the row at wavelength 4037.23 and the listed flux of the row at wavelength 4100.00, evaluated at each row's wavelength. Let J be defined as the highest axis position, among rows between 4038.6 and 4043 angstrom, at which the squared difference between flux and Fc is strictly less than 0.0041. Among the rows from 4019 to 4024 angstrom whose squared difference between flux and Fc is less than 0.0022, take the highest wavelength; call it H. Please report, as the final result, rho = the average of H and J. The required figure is 4033.1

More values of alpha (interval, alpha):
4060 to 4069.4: 2.05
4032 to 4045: 2.42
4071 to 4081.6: 2.09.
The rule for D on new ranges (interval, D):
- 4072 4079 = 0.76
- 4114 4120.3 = 0.78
